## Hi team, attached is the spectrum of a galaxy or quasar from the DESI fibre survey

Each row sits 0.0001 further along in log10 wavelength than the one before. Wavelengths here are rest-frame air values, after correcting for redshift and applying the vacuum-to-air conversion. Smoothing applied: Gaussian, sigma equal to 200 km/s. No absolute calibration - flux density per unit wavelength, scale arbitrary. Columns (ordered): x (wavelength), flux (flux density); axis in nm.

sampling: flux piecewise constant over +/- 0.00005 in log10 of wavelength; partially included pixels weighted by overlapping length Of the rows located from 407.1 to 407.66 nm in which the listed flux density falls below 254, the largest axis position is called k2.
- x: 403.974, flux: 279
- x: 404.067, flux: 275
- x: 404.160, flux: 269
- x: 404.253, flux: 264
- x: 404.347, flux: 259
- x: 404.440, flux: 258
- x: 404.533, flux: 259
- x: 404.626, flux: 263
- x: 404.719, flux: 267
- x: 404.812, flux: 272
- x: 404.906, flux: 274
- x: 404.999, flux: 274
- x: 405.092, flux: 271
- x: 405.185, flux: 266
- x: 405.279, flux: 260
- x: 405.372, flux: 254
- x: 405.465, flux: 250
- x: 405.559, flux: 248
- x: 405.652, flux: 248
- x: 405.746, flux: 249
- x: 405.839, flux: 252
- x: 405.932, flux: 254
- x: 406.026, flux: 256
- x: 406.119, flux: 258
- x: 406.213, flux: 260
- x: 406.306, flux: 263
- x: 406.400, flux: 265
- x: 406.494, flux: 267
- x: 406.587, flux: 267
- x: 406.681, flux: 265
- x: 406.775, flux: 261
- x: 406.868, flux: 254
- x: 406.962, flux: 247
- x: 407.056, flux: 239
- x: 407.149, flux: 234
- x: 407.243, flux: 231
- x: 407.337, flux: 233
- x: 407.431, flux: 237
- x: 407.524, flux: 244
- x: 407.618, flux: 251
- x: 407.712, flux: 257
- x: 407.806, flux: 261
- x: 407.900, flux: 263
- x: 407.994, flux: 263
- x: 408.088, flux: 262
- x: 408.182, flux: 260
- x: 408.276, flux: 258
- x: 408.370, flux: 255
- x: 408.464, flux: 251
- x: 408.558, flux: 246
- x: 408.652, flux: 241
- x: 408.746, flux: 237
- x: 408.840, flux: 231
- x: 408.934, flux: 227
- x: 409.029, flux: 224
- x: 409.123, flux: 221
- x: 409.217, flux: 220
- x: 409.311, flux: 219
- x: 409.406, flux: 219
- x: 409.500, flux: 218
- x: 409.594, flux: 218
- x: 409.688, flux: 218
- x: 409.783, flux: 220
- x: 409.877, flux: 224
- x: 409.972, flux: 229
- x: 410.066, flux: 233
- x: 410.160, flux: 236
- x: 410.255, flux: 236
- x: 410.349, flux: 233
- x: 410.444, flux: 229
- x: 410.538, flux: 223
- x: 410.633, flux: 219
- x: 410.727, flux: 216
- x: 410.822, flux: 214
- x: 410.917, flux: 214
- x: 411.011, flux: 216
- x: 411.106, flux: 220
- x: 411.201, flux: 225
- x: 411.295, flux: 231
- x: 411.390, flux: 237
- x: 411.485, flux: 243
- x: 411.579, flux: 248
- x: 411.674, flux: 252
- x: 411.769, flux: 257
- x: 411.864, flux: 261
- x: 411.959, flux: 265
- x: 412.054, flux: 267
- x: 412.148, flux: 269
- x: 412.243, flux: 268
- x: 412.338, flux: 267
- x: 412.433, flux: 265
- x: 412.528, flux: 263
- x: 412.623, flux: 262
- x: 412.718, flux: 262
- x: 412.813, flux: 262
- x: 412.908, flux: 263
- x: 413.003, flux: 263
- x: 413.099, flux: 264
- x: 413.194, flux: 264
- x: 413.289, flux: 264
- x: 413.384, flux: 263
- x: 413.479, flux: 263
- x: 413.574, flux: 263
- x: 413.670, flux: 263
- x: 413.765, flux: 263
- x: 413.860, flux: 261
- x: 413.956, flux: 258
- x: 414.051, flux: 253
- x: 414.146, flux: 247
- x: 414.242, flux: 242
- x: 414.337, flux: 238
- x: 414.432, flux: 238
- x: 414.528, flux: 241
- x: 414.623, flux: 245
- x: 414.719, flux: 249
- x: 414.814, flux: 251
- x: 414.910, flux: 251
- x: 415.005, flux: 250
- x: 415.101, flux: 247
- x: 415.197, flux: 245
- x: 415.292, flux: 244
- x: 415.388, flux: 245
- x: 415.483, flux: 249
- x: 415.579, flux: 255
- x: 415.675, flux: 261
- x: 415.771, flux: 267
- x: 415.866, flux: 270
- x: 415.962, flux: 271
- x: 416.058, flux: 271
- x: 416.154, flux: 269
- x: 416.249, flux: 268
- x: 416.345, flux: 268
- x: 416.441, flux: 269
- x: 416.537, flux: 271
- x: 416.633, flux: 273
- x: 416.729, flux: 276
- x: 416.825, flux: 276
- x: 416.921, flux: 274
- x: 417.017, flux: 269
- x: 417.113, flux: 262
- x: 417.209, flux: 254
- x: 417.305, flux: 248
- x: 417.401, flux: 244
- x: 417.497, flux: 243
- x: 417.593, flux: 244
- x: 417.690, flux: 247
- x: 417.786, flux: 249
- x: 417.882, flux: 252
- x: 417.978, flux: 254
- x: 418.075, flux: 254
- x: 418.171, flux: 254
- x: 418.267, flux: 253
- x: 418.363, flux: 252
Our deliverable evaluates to 407.618 nm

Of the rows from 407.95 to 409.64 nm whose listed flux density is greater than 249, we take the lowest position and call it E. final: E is 407.994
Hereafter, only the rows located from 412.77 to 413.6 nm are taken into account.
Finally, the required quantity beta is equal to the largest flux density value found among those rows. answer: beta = 264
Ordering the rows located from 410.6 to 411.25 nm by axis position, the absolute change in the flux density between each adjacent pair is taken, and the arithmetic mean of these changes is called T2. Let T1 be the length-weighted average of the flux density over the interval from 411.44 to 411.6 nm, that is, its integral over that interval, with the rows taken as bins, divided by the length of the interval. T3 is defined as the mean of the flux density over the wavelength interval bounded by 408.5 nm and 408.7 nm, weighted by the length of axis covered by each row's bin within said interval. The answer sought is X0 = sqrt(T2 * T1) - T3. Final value -219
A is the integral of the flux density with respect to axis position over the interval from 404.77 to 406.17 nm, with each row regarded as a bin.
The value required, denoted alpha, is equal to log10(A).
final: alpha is 2.56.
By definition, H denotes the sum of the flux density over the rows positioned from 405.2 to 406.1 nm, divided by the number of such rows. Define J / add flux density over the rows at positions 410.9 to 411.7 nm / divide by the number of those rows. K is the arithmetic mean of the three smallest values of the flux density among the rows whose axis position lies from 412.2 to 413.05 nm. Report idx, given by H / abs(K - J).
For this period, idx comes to 8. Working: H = 252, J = 232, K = 262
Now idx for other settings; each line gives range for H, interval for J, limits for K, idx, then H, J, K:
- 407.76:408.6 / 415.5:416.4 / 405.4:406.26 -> 14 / 258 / 267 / 248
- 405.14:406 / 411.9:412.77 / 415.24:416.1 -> 13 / 253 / 265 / 246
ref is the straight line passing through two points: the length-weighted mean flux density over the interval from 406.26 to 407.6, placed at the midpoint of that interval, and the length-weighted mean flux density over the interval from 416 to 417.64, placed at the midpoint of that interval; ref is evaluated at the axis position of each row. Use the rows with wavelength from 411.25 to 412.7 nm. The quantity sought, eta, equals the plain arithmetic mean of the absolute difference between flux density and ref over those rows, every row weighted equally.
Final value 9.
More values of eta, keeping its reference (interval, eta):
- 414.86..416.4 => 10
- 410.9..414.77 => 12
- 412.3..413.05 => 5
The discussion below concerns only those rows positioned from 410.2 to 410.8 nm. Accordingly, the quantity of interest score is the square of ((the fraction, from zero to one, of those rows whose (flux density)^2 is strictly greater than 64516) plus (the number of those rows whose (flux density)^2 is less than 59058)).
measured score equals 36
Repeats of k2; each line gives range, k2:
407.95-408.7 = 408.652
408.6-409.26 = 409.217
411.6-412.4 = 411.674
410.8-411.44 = 411.390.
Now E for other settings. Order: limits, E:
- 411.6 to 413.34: 411.674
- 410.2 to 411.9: 411.674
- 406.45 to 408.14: 406.494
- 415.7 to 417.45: 415.771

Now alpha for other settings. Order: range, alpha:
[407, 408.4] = 2.54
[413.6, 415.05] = 2.56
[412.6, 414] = 2.57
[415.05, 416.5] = 2.58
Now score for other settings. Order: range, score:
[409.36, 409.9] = 36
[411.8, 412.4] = 1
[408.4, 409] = 16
